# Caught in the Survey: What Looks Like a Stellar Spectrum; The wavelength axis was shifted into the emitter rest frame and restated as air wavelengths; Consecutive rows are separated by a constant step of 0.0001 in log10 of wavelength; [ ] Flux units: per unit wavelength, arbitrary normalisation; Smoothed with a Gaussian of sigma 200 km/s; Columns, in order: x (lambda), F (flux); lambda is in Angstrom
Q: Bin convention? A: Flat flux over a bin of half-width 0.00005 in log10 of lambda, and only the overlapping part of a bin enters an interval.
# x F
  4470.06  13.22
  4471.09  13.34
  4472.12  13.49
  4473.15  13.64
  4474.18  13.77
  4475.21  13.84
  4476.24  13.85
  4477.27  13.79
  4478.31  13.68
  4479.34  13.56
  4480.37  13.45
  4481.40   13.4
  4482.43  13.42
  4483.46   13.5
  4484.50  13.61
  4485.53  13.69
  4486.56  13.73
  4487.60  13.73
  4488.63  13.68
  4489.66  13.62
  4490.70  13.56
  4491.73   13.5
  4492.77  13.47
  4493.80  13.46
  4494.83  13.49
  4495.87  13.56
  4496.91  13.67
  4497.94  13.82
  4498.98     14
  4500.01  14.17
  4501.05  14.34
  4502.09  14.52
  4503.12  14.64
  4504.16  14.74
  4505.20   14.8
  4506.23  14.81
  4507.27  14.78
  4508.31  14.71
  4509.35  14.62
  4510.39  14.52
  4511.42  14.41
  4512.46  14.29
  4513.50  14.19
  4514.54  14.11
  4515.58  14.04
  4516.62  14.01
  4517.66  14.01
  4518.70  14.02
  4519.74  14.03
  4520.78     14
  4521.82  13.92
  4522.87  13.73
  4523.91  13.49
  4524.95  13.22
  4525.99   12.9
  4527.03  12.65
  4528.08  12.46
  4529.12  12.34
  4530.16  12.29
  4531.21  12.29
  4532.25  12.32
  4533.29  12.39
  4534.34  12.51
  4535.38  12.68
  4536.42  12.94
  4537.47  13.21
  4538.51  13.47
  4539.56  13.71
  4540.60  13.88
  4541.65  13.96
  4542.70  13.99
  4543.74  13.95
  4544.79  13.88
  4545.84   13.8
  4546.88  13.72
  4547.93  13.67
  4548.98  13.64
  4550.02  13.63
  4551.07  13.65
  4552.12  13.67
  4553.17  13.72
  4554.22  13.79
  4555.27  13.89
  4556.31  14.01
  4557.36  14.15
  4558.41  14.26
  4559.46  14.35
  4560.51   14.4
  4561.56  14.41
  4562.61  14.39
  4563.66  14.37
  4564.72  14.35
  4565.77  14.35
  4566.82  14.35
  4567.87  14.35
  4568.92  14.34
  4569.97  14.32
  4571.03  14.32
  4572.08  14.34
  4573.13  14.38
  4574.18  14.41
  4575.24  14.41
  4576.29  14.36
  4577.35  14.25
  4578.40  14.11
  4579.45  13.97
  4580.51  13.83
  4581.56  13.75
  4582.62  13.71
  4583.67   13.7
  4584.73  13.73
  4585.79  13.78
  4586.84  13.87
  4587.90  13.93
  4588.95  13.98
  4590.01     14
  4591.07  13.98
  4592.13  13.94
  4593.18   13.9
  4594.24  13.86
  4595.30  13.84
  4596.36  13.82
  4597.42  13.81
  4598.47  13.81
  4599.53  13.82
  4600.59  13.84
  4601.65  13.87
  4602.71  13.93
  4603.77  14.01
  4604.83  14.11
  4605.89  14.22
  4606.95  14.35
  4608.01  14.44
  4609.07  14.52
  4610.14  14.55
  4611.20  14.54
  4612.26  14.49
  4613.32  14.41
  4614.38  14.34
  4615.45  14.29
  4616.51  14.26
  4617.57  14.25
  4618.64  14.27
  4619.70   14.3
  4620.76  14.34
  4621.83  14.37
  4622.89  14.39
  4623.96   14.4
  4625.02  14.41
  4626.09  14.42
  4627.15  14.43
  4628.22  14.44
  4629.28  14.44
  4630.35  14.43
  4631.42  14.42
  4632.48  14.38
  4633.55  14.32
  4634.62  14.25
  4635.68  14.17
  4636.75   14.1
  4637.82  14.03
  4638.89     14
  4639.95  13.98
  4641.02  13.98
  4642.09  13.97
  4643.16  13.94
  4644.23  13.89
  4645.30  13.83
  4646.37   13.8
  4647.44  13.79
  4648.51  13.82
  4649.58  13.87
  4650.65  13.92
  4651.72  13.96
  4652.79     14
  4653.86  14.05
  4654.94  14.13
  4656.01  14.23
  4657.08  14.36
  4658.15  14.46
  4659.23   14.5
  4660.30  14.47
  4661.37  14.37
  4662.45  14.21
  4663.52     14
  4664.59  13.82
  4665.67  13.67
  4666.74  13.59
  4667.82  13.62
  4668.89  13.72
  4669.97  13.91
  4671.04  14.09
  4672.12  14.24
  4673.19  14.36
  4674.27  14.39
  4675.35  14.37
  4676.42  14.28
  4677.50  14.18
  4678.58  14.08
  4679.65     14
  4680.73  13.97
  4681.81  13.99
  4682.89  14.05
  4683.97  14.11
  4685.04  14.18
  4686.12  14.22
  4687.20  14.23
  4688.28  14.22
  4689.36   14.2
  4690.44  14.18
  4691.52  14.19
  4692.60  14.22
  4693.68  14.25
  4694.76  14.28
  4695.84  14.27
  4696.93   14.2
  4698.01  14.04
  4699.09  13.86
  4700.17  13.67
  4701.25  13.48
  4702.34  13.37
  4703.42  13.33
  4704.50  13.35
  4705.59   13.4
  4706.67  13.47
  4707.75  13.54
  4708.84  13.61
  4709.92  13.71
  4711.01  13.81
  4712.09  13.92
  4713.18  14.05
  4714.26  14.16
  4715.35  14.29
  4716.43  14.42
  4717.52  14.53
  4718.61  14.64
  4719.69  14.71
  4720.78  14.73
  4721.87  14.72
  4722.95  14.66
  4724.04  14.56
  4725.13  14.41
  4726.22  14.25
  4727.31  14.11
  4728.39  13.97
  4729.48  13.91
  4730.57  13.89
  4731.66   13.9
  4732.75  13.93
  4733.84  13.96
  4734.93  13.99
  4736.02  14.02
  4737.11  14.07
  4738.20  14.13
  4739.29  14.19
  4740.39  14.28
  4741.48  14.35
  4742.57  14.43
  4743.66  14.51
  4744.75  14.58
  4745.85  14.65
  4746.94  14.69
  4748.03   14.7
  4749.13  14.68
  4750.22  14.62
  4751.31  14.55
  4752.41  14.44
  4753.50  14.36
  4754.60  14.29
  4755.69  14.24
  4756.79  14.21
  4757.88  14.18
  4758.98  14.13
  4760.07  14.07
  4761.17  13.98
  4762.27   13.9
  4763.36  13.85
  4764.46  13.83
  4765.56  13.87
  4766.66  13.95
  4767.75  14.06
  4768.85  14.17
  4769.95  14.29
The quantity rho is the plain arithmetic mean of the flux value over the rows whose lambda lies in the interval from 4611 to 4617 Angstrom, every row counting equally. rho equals 14.4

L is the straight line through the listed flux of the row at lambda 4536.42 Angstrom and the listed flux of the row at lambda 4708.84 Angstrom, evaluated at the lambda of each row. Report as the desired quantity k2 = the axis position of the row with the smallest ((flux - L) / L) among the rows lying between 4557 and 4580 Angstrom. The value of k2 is 4579.45 Angstrom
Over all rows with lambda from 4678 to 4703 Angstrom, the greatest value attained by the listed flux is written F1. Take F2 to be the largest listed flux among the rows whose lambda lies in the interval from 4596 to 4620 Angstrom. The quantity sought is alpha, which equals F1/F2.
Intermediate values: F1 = 14.28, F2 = 14.55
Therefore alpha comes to 0.98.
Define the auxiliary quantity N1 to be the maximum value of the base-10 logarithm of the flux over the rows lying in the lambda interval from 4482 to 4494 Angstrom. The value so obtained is 1.14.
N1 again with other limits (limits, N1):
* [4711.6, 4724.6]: 1.17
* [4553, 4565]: 1.16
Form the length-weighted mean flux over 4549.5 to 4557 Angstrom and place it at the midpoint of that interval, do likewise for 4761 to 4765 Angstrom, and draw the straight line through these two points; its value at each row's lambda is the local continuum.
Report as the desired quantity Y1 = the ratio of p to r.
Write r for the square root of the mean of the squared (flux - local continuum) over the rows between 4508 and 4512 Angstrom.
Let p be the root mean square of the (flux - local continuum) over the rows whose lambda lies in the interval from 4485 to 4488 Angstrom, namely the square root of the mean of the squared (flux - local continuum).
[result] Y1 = 0.0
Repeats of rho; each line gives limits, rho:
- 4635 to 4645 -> 14.0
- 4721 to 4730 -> 14.3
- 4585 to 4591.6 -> 13.9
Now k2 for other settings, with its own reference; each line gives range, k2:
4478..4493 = 4481.40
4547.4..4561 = 4550.02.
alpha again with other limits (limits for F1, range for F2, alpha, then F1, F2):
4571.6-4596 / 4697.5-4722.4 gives 0.98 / 14.41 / 14.73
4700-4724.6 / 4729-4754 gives 1.00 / 14.73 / 14.7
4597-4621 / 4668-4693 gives 1.01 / 14.55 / 14.39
